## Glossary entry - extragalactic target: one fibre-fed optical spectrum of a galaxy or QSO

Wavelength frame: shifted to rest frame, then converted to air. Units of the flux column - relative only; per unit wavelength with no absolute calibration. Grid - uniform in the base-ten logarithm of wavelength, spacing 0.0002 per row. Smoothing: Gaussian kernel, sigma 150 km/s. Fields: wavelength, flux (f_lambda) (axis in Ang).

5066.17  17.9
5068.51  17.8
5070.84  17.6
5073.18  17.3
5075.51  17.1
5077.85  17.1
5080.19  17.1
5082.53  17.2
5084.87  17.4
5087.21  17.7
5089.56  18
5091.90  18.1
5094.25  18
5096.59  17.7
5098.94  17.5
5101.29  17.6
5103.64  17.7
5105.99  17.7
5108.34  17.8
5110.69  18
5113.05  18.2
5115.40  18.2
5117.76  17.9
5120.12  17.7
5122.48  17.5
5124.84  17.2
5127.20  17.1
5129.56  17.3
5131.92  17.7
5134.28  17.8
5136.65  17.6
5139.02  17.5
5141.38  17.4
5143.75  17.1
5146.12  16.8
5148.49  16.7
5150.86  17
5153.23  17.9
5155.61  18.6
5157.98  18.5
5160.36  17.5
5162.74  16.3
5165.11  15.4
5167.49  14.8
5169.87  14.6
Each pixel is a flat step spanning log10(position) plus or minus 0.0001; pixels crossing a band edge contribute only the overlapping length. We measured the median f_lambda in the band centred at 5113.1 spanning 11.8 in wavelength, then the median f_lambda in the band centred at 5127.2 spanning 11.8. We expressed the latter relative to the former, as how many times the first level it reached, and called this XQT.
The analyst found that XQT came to 0.96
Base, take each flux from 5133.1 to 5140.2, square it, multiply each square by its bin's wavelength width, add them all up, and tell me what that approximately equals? 2207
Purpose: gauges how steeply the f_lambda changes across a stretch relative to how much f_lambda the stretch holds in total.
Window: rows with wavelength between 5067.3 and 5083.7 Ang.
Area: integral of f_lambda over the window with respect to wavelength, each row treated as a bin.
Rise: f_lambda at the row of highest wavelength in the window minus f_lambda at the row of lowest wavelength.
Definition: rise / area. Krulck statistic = -0.0021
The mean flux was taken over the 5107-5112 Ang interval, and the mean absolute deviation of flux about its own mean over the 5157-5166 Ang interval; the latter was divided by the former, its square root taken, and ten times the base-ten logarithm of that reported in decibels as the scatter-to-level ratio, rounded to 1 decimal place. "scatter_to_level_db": -6.1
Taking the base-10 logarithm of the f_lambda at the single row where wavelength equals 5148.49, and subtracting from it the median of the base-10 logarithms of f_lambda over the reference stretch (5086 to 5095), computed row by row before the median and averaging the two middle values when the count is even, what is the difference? -0.033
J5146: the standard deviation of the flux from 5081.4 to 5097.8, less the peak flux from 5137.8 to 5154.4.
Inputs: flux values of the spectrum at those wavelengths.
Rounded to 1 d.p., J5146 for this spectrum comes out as -17.6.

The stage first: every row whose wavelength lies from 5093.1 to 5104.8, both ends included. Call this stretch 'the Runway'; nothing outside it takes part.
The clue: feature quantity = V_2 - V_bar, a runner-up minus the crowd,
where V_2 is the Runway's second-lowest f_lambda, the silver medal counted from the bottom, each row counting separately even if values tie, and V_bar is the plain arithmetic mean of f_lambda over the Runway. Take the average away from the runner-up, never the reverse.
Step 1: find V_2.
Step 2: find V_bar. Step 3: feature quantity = -0.1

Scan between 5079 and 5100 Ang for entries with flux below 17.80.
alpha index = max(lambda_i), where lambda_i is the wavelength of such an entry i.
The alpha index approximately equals 5098.94 Ang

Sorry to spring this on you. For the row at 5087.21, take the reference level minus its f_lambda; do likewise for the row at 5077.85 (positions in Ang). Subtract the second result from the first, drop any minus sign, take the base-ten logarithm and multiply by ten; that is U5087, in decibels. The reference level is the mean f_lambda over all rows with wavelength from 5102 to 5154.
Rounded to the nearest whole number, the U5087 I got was -2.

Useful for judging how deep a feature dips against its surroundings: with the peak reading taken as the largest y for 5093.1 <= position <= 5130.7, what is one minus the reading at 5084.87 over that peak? 0.044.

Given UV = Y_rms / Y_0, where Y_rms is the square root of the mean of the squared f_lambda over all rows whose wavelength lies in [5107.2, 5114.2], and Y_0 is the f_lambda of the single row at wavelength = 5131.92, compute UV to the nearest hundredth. 1.02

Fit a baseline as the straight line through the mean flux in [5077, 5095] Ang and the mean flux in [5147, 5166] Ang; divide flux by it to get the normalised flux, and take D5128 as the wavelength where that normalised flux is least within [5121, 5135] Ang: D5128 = 5127.20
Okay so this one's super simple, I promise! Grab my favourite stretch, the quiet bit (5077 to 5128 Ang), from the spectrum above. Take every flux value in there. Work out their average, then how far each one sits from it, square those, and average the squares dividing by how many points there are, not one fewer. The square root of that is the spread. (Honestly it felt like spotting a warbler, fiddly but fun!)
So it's 0.35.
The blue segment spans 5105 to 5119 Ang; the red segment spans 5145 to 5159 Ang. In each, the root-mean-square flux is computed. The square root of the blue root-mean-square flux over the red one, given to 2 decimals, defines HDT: 1.01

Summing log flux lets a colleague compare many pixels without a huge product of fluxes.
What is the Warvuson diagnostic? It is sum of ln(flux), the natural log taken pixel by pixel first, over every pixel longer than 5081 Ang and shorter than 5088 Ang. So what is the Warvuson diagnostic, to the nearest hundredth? 8.57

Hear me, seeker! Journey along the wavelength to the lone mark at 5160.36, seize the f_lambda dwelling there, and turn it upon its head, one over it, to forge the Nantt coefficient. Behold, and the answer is 0.0571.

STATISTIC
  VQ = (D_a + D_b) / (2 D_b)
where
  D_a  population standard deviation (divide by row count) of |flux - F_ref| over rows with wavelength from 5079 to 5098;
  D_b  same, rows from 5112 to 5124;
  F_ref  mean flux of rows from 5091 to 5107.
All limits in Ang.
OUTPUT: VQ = 1.1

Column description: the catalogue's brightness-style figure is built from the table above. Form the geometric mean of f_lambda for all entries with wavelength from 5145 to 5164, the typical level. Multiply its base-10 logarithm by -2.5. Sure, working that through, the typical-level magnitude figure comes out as -3.10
